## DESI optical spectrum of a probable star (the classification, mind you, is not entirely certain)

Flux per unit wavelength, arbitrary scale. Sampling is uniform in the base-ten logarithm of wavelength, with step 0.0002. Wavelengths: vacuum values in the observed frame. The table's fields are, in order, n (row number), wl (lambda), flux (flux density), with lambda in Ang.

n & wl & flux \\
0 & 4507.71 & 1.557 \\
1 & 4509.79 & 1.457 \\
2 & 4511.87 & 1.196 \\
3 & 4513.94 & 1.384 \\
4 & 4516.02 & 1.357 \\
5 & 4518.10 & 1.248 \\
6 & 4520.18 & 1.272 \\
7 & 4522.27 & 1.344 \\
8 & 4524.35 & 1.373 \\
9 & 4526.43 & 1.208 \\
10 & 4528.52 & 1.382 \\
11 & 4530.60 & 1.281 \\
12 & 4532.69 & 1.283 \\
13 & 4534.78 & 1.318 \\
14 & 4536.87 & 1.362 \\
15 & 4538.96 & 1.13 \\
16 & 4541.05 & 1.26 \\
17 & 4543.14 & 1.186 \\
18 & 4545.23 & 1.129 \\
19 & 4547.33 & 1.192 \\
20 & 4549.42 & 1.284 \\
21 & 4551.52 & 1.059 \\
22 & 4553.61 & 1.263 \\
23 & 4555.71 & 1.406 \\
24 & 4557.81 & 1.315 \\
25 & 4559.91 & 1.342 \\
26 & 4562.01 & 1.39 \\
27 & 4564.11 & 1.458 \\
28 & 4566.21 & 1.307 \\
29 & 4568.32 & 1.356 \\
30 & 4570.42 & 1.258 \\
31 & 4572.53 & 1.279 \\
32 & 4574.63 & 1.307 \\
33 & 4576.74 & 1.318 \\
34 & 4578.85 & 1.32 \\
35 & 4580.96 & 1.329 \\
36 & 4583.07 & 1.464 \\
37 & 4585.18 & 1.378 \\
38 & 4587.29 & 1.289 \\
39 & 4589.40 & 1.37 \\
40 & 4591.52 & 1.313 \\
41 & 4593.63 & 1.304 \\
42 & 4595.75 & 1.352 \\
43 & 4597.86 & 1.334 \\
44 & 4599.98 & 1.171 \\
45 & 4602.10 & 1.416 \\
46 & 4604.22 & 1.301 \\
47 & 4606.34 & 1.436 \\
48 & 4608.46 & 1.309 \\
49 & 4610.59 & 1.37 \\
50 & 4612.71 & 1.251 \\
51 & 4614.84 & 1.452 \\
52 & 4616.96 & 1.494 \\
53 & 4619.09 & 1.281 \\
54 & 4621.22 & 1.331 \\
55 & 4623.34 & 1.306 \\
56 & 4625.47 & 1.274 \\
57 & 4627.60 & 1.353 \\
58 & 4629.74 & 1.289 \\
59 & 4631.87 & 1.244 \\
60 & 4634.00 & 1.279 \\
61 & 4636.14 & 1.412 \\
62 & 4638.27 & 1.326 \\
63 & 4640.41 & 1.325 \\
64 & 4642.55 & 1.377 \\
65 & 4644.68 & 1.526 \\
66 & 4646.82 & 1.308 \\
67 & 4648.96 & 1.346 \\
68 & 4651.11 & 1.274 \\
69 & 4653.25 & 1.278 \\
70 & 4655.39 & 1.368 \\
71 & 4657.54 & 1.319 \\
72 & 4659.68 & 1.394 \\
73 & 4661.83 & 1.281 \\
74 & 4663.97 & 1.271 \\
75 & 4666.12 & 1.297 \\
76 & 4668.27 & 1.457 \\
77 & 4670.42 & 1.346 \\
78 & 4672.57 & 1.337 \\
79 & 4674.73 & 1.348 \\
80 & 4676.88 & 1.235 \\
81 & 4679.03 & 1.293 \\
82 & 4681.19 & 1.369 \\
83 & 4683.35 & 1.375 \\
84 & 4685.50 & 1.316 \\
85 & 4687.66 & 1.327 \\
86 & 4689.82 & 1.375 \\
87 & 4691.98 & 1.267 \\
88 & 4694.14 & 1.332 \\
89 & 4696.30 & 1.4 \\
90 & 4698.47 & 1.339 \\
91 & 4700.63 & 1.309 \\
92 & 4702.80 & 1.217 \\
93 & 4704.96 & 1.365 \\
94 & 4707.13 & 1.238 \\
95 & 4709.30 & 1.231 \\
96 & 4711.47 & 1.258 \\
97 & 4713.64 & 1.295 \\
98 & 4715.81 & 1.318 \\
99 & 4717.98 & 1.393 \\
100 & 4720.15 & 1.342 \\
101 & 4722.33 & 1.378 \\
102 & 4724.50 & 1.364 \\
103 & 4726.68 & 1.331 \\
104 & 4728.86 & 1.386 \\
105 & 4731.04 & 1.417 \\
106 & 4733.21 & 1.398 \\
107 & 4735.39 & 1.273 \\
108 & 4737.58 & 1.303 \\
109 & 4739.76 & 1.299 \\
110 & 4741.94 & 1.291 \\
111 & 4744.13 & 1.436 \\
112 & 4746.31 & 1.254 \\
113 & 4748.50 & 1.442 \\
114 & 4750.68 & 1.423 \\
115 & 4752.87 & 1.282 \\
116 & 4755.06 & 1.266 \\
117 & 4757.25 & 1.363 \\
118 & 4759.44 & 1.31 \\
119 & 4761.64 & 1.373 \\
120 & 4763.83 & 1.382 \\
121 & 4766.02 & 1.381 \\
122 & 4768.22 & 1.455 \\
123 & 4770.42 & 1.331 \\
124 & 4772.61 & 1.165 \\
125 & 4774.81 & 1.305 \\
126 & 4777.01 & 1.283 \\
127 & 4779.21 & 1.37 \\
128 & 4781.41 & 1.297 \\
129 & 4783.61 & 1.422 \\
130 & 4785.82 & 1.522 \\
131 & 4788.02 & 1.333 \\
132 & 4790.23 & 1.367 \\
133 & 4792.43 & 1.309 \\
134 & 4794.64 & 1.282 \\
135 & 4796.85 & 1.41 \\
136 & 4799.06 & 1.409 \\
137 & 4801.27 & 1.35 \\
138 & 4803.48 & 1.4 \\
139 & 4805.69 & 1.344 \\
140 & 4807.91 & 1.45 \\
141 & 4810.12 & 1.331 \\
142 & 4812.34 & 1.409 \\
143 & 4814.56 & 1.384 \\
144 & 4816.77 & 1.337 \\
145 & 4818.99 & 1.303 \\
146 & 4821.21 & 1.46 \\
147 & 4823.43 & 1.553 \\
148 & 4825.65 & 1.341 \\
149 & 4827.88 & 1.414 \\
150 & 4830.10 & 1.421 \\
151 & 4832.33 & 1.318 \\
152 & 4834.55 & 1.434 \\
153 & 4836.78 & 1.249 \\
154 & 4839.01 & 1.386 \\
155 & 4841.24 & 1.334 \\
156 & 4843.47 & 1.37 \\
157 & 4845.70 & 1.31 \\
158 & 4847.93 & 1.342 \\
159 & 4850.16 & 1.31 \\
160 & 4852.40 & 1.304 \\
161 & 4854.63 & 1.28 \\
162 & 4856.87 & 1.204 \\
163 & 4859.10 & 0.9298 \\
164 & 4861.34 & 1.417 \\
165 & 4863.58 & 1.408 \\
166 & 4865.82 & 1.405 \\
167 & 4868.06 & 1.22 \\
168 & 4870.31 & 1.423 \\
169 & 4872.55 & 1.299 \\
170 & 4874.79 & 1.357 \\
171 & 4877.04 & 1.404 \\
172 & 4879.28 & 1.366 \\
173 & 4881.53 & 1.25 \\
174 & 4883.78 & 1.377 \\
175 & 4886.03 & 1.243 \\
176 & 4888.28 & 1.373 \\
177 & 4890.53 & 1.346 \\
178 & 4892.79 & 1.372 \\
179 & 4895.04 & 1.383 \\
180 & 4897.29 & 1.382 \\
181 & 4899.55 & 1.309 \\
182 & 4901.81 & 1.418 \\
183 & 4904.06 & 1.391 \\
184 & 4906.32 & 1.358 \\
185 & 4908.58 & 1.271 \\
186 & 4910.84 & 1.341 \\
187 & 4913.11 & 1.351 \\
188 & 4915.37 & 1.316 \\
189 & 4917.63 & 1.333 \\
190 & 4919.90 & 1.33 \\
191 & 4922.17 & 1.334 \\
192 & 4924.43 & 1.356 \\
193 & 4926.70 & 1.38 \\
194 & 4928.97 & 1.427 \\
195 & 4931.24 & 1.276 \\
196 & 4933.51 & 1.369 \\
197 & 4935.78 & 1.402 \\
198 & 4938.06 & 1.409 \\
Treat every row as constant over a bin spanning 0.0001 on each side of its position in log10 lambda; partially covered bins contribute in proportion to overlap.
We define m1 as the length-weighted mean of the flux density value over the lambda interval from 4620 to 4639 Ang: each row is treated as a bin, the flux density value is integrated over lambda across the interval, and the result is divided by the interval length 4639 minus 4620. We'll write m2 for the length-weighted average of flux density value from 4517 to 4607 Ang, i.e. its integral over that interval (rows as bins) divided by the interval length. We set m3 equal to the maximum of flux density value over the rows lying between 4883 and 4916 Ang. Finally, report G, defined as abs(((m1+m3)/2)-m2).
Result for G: 0.06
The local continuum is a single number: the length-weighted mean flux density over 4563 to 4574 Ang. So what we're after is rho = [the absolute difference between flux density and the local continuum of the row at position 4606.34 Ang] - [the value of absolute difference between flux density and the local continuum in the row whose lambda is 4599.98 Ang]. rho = -0.06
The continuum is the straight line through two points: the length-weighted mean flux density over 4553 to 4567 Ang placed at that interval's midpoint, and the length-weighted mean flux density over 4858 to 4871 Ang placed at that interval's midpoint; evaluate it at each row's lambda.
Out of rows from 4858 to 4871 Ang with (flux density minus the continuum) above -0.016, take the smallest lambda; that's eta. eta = 4861.34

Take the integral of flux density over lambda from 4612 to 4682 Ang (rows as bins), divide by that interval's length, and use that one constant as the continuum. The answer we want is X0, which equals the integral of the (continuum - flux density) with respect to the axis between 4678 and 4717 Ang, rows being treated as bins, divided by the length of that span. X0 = 0.022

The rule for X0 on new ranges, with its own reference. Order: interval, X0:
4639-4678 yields -0.003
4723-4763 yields -0.011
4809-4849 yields -0.037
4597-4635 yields 0.008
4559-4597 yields -0.006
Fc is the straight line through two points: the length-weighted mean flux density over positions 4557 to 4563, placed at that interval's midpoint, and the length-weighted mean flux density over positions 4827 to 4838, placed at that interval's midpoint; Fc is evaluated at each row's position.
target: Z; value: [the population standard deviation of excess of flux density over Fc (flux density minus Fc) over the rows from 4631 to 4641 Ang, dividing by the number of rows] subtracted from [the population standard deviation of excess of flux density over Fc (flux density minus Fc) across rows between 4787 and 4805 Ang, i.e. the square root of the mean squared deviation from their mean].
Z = -0.012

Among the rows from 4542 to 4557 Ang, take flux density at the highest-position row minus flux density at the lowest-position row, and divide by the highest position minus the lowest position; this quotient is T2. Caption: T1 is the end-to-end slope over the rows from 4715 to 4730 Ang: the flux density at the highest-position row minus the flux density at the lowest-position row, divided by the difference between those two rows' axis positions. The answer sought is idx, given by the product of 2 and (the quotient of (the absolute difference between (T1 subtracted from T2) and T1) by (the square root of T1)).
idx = 0.20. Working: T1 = 0.005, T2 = 0.018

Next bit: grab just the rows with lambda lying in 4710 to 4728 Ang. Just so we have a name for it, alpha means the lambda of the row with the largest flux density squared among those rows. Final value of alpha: 4717.98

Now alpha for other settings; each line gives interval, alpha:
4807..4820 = 4807.91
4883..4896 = 4895.04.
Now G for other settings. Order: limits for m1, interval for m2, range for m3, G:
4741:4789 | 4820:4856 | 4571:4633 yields 0.06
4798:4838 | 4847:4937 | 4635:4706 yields 0.12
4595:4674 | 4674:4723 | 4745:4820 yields 0.11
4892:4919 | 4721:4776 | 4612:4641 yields 0.08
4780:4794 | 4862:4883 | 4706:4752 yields 0.06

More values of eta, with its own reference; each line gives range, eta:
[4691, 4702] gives 4694.14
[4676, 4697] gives 4681.19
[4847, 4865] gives 4847.93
